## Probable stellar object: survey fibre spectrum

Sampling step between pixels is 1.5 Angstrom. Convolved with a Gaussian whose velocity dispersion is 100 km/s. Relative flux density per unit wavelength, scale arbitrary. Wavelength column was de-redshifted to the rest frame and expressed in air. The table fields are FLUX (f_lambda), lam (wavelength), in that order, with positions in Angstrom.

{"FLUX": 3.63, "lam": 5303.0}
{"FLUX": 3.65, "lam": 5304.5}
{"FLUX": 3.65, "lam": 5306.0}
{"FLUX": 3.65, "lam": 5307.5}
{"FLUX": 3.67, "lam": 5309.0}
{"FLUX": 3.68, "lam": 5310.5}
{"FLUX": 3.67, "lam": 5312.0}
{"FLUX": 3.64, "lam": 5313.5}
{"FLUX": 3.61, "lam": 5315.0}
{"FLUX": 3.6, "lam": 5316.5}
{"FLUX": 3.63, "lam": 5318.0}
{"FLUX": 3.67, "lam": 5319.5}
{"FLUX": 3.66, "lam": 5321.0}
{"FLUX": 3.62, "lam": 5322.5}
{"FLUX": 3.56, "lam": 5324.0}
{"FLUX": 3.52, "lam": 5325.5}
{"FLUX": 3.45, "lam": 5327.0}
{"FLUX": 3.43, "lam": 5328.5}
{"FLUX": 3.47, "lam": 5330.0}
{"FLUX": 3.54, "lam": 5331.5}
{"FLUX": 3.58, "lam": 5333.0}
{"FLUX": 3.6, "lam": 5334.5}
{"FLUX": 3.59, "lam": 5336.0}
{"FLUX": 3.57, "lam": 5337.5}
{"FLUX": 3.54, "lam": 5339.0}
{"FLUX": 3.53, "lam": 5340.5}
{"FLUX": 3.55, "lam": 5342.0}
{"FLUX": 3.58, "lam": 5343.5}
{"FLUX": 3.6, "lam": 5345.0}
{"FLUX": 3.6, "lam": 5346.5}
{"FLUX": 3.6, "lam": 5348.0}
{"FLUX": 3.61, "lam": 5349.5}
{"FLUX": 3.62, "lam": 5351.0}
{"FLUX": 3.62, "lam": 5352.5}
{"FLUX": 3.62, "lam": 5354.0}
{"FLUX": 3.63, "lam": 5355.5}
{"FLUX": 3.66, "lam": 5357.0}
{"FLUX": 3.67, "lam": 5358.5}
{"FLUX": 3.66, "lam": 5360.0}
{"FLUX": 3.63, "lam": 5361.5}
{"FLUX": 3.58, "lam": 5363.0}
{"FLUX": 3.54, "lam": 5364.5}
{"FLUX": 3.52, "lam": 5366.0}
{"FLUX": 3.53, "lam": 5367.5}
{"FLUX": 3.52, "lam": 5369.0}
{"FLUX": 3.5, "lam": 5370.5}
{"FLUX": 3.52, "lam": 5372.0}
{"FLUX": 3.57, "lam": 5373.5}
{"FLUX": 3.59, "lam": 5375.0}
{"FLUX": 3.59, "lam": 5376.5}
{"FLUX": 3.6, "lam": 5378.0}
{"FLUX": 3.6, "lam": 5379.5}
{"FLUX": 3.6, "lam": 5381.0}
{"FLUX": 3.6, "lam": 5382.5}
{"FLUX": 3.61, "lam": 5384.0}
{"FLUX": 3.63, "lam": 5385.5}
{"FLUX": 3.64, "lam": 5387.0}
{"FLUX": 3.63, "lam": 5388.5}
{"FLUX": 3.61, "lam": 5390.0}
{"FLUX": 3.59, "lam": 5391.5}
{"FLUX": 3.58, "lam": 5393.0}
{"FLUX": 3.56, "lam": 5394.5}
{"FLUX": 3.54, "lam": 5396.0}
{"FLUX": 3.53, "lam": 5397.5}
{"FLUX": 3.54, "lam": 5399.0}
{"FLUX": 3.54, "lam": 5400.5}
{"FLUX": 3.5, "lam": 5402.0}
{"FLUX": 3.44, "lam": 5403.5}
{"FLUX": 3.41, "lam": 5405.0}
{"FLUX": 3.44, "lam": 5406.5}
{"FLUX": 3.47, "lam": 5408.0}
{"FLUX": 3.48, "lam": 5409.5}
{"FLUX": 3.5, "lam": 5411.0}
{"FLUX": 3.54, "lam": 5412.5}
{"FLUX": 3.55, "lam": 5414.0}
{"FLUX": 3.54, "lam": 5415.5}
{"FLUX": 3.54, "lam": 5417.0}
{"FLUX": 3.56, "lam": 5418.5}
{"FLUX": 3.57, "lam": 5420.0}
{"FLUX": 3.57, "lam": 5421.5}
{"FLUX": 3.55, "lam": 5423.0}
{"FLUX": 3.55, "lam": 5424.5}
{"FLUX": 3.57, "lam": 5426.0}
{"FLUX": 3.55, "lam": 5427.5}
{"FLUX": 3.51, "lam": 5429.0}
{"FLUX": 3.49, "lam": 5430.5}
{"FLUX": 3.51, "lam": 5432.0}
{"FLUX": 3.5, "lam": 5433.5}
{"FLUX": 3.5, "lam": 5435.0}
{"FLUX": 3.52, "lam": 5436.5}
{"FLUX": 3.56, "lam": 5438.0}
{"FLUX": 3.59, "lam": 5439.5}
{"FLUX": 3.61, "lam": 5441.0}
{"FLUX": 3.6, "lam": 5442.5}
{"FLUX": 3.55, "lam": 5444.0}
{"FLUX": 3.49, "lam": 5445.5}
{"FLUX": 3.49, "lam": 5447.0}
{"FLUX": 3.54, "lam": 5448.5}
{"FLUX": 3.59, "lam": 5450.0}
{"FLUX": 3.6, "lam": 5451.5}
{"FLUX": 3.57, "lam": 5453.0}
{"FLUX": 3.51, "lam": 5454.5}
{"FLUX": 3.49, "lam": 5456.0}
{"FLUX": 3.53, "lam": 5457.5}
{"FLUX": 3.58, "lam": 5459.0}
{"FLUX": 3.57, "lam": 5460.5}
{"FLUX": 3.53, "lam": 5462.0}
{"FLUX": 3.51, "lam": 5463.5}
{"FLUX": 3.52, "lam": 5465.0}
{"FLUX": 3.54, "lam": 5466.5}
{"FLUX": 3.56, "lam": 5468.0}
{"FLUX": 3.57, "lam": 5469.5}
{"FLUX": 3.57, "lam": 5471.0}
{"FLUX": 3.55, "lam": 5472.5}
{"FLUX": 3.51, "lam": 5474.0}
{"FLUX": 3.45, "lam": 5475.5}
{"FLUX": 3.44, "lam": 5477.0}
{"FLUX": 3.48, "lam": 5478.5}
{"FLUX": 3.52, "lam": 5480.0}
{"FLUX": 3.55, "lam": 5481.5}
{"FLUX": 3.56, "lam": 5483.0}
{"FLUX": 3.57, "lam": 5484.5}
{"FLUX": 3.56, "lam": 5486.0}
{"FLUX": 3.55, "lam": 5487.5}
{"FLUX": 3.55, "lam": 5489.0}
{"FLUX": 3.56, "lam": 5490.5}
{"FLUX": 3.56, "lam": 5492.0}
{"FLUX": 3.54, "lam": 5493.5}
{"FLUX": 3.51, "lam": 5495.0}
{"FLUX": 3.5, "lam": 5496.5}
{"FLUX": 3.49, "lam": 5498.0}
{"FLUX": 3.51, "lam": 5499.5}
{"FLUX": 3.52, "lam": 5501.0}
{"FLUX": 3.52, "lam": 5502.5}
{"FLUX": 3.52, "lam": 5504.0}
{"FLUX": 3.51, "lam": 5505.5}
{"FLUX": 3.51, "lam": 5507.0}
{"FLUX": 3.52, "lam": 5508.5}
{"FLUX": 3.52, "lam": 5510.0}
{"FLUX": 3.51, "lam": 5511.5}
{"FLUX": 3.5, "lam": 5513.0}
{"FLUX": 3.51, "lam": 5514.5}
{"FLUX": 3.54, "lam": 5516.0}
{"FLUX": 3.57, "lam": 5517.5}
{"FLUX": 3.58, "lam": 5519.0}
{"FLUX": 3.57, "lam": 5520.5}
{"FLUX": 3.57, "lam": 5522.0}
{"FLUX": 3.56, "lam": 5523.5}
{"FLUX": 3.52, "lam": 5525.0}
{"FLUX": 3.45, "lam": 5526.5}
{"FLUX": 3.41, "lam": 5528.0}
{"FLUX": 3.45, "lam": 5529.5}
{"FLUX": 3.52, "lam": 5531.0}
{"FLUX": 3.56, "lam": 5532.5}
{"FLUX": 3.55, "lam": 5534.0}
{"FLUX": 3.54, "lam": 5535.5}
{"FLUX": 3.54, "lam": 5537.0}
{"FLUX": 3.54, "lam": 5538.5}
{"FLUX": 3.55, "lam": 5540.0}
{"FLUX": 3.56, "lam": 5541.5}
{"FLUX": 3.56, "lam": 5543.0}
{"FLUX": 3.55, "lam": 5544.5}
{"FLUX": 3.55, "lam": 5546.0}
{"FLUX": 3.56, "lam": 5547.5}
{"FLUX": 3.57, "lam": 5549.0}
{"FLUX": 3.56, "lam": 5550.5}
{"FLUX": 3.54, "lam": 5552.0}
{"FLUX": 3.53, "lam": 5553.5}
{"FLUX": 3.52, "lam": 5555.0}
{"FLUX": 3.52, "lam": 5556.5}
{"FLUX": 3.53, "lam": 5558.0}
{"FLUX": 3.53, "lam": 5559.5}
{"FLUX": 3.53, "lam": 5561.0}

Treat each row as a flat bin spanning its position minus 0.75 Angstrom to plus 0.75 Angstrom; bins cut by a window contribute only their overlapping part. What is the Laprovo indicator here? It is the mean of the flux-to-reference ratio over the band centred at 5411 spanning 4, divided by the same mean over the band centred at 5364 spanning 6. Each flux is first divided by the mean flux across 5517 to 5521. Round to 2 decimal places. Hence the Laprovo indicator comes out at 0.98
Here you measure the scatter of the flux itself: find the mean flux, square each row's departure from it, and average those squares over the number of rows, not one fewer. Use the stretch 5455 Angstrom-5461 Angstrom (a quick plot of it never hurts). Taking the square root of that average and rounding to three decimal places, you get 0.036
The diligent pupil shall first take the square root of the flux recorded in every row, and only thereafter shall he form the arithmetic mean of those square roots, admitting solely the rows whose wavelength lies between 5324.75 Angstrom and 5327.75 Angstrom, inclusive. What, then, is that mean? 1.867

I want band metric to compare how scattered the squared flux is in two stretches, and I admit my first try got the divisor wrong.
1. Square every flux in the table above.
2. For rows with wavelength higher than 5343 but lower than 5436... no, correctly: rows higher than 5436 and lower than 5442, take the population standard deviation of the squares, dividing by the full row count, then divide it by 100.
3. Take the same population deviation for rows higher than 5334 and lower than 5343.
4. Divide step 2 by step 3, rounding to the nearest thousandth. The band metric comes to 0.013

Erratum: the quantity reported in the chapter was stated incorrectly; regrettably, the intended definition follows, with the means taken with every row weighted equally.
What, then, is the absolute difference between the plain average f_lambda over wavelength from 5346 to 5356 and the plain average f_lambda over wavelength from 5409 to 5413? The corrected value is 0.11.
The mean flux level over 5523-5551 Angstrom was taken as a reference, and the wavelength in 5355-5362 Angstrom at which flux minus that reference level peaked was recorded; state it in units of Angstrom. 5358.5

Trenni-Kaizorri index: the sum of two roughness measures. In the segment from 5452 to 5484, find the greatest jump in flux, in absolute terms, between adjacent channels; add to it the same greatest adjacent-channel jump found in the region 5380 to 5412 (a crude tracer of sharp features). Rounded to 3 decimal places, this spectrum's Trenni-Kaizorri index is 0.120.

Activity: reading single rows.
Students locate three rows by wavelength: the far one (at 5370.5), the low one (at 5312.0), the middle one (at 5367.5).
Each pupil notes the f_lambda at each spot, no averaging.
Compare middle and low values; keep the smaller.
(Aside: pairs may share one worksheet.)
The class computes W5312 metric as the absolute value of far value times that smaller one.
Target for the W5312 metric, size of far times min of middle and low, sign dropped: 12.4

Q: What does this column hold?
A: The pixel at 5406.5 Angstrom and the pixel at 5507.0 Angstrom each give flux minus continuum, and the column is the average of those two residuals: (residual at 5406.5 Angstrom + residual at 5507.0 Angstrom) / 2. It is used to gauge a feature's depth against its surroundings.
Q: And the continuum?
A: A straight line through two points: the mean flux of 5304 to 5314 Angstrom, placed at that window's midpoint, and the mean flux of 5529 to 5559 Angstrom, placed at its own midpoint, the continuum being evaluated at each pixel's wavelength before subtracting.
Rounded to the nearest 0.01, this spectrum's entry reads -0.11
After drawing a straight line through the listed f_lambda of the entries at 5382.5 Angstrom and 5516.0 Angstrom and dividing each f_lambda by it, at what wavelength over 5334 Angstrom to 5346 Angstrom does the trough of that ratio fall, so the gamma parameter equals 5340.5 Angstrom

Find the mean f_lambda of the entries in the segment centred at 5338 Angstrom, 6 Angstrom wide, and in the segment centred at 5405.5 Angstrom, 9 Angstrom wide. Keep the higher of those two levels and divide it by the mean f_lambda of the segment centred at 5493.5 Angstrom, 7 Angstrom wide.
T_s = 1.007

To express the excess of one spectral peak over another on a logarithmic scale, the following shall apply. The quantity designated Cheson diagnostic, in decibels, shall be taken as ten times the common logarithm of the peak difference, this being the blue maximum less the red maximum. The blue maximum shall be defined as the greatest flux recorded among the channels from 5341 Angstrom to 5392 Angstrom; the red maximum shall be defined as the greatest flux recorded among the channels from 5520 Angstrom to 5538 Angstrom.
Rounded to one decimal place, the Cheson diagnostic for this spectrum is -10.0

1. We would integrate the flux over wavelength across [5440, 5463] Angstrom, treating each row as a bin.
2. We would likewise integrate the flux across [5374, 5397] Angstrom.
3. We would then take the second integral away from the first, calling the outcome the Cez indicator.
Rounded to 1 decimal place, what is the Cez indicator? -1.1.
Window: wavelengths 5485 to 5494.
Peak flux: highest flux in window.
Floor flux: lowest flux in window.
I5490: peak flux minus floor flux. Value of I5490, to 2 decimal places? 0.02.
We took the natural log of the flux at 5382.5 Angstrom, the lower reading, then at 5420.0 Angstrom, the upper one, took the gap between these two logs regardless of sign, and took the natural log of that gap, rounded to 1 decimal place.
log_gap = -4.8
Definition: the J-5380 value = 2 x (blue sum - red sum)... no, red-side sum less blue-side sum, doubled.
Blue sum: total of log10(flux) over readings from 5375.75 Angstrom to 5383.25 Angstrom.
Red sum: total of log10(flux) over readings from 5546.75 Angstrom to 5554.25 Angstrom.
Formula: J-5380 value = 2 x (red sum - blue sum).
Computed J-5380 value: -0.06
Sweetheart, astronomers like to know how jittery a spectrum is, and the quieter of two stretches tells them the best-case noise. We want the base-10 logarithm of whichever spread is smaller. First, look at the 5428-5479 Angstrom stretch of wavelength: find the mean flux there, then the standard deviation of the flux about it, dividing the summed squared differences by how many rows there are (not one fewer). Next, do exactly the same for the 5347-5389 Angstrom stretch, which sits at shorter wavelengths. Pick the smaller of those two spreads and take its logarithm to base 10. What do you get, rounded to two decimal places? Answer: -1.37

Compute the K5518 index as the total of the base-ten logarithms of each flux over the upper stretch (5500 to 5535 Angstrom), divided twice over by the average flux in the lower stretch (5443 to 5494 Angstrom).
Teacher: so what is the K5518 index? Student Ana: 1.0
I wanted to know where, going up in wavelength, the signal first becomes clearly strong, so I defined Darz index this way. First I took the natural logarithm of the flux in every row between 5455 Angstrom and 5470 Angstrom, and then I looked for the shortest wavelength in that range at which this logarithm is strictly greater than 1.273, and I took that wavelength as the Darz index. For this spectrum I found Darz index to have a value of 5459.0 Angstrom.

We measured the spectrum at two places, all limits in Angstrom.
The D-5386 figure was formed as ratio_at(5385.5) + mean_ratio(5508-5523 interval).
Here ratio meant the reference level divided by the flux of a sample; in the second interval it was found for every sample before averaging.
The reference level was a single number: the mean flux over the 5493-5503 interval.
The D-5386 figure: 1.96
